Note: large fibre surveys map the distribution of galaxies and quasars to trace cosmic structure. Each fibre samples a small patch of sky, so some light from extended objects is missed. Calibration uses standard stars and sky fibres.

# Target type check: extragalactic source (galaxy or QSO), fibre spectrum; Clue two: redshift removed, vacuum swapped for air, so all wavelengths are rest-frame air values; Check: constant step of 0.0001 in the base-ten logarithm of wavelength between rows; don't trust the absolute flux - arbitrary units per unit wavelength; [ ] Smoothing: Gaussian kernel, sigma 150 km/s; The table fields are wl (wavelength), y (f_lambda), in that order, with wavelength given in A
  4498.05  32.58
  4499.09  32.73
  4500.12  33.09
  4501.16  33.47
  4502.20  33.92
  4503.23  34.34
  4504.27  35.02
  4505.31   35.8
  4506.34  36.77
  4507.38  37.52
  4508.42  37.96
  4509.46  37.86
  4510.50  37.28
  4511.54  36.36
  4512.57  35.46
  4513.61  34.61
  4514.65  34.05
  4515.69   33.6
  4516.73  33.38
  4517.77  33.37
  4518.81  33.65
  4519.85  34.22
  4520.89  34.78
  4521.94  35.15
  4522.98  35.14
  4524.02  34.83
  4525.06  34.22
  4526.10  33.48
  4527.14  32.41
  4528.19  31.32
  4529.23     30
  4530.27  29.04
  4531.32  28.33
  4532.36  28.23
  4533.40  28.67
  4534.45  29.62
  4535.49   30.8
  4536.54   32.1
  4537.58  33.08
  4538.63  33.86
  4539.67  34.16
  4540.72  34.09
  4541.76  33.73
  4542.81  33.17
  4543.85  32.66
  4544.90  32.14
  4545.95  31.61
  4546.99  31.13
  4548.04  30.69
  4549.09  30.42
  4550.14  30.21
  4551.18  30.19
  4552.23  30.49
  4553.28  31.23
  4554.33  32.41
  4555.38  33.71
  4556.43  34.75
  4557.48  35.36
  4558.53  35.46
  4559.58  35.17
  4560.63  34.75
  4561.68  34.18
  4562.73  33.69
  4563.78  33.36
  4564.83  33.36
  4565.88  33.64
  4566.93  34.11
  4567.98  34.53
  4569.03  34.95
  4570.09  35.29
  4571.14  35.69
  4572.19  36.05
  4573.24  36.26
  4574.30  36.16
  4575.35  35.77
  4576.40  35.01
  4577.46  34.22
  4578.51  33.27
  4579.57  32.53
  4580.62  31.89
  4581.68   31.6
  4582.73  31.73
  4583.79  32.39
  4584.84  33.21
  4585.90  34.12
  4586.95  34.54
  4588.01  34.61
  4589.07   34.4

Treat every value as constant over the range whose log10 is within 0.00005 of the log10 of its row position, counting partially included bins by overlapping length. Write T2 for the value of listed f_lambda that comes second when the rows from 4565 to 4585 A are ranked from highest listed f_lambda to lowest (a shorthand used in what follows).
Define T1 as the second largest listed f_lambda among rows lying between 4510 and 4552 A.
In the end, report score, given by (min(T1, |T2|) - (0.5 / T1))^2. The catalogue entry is 1307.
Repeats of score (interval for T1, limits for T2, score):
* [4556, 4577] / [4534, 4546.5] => 1161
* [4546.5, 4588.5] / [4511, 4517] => 1256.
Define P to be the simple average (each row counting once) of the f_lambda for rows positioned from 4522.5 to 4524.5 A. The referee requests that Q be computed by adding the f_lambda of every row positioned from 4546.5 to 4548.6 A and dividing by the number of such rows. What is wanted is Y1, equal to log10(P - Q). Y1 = 0.61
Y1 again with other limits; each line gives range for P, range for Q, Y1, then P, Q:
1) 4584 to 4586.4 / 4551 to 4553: 0.52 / 33.7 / 30.3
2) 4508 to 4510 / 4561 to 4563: 0.60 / 37.9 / 33.9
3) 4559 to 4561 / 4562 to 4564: 0.16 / 35.0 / 33.5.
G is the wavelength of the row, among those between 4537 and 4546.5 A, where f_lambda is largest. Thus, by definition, 4539.67 A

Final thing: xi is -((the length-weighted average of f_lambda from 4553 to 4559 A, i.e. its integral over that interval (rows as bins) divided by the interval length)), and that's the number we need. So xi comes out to -33.9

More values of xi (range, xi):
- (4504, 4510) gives -36.9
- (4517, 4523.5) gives -34.3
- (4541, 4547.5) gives -32.5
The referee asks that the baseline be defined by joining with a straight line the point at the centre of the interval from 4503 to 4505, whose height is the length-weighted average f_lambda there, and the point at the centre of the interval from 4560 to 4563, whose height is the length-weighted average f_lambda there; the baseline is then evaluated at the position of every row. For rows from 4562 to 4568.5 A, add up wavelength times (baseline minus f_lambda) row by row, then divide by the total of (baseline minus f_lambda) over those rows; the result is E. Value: 4564.1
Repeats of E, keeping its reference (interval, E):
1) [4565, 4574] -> 4572.1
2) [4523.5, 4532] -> 4529.5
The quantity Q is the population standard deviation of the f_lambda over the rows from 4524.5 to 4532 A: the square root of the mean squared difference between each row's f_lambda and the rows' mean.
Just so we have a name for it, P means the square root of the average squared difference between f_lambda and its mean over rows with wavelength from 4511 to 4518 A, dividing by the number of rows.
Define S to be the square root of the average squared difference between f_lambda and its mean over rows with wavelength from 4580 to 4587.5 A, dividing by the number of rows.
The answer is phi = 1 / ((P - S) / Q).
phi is -49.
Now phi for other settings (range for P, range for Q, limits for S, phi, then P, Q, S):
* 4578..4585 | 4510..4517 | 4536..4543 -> -29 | 0.6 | 1.36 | 0.68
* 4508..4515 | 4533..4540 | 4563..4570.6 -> 3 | 1.5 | 1.97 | 0.72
